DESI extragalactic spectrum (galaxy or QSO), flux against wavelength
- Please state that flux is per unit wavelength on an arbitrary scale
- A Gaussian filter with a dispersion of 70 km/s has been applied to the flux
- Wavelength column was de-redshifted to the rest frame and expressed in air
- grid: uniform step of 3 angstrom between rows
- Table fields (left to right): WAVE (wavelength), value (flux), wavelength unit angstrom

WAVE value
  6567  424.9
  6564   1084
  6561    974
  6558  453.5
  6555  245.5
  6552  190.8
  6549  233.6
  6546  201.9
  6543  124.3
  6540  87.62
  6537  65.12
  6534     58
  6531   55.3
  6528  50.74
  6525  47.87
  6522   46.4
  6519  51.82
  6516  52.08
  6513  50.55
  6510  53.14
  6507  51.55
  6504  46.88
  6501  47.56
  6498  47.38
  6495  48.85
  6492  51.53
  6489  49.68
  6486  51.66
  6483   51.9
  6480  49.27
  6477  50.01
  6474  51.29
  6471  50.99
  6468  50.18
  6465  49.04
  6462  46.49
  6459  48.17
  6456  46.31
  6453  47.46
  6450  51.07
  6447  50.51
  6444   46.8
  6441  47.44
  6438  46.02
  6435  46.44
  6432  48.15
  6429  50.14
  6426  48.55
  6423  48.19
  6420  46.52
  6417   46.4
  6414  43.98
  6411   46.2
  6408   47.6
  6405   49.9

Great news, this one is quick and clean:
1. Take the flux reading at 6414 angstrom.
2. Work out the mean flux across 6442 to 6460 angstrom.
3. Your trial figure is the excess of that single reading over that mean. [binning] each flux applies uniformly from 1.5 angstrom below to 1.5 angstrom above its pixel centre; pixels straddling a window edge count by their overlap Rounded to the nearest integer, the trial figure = -4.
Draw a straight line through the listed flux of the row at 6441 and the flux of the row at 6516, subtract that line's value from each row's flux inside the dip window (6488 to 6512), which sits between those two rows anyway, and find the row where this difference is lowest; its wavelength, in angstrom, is 6504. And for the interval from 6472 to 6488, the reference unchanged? 6480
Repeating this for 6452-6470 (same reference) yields 6462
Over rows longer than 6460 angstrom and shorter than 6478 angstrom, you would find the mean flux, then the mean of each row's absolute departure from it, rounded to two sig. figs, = 1.3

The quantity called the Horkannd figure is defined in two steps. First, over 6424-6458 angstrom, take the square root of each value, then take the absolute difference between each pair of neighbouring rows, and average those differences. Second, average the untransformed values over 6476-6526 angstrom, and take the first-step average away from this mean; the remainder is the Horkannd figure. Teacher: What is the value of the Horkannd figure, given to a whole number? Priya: 50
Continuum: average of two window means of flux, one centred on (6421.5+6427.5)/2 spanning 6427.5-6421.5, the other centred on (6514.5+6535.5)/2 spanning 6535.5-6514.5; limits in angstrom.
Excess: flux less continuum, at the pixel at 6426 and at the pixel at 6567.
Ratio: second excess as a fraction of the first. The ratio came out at -249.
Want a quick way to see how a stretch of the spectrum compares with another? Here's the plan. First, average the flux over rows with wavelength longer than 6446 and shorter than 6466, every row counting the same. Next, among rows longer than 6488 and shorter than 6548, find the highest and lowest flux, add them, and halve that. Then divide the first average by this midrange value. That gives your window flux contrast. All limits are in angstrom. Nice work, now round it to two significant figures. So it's 0.39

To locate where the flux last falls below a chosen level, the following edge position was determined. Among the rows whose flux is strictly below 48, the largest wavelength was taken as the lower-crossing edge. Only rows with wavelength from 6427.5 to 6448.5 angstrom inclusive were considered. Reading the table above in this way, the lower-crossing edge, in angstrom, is 6444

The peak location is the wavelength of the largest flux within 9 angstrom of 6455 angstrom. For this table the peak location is 6450 angstrom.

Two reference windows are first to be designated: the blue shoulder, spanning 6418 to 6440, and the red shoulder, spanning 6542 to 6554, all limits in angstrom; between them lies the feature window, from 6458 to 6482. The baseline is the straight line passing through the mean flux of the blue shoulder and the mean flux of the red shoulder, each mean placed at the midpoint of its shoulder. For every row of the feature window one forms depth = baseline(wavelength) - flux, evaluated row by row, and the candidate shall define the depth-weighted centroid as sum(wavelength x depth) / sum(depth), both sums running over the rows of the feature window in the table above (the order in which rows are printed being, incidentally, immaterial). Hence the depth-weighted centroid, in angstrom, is 6470.6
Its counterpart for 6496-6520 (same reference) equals 6509.0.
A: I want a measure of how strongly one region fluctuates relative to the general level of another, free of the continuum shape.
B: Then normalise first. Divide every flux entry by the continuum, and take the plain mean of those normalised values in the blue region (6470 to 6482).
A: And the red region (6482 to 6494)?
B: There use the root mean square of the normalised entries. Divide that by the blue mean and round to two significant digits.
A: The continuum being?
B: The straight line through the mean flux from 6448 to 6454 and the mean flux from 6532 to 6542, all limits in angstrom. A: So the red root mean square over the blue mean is 0.96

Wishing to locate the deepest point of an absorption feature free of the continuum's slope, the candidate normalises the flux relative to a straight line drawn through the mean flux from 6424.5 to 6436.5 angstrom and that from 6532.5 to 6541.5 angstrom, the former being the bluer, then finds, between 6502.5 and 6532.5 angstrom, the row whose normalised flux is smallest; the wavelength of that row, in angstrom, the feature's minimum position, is 6522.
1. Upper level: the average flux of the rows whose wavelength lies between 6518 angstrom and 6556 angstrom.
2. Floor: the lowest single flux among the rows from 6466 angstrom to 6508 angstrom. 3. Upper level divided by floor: 2.4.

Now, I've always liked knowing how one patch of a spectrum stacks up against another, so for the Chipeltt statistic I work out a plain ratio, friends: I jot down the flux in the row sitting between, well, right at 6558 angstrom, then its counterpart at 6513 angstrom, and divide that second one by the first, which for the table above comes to 0.1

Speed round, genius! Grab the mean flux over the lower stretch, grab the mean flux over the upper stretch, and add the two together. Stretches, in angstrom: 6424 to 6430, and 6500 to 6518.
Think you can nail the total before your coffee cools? 100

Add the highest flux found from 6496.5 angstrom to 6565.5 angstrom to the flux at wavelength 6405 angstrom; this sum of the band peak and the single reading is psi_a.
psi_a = 1134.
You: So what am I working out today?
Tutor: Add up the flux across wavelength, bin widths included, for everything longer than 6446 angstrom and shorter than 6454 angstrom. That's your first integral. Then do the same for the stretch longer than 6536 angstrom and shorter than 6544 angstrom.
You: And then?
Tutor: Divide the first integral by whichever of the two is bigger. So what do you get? 0.5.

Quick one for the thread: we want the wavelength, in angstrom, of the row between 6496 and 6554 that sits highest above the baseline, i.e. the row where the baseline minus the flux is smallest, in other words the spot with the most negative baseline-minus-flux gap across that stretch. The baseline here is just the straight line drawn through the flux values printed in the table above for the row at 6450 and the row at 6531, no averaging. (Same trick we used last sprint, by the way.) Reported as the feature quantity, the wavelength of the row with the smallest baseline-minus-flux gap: 6549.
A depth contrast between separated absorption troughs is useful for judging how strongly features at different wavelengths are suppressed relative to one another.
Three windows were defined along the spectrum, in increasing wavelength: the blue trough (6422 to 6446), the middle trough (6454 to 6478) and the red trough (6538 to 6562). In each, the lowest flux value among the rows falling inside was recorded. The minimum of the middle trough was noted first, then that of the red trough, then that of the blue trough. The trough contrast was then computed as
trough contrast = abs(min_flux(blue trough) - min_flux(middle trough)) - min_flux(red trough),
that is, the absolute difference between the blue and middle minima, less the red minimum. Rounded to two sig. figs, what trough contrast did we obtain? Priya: -87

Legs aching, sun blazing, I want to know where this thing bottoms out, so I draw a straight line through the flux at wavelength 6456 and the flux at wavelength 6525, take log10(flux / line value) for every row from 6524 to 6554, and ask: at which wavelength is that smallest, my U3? 6525 angstrom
